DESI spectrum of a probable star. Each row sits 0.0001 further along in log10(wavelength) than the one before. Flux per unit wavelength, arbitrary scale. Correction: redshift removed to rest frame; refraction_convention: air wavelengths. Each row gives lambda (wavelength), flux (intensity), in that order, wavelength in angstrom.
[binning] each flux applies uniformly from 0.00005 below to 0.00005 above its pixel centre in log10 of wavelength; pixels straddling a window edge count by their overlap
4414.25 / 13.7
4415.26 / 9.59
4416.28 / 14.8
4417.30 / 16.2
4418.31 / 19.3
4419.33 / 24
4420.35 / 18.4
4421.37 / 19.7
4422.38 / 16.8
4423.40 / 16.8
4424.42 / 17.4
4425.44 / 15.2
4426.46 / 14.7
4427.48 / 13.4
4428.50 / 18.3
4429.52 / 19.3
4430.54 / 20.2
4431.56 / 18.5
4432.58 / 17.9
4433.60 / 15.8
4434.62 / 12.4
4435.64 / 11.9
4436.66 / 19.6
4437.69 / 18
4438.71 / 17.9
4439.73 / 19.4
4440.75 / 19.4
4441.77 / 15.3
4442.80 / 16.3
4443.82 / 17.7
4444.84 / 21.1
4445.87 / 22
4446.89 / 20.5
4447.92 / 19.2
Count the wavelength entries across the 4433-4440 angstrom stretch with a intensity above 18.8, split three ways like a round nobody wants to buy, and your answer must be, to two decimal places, 0.67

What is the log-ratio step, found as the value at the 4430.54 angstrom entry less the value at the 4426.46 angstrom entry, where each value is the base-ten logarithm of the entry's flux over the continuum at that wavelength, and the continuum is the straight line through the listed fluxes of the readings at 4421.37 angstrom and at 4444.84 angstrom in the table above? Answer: 0.13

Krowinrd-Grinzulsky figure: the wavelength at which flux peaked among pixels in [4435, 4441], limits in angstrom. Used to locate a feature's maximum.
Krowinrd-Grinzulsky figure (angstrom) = 4436.66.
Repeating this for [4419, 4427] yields 4419.33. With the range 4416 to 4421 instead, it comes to 4419.33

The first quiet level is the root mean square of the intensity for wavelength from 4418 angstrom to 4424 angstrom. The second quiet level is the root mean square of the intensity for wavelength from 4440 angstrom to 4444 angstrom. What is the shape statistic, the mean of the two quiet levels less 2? 16.3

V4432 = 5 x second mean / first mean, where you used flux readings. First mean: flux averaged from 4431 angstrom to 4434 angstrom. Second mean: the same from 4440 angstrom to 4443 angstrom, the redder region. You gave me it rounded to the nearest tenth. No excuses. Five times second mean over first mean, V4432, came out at 4.9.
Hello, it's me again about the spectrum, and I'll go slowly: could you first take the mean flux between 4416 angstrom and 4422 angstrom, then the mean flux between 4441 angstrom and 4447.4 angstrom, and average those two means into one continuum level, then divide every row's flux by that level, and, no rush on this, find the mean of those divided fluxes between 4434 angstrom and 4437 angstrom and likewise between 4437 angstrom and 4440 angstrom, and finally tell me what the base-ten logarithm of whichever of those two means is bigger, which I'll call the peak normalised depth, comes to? -0.01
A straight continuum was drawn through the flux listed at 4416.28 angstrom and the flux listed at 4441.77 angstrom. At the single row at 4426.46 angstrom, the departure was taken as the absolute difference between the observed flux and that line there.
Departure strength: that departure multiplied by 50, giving 15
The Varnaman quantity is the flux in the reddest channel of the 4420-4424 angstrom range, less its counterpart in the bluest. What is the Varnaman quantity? -2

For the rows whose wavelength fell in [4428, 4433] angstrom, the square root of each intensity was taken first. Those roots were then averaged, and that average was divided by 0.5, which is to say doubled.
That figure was 8.68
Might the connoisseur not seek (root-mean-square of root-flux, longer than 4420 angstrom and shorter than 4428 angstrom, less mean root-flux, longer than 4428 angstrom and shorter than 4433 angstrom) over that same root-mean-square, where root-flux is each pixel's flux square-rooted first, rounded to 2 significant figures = -0.067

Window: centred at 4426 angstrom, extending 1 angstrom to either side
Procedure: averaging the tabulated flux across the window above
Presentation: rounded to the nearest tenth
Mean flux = 14.9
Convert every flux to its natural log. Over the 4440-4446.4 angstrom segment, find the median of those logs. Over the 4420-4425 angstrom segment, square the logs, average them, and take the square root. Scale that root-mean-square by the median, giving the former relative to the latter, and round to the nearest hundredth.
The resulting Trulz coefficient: 0.99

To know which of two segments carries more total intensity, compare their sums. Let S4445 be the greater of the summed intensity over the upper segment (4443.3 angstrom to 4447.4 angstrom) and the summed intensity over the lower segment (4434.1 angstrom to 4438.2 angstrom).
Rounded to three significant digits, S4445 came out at 81.3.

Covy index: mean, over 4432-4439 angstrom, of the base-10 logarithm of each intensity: 1.20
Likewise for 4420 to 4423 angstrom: 1.26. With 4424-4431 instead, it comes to 1.22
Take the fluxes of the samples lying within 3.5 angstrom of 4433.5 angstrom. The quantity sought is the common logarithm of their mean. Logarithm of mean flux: 1.22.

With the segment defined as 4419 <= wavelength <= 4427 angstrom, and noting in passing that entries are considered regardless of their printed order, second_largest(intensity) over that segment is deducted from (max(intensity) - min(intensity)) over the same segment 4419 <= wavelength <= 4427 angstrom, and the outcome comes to -10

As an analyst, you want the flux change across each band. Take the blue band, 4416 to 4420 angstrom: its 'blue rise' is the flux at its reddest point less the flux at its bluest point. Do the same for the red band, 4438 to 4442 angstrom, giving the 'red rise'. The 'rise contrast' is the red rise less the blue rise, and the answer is -12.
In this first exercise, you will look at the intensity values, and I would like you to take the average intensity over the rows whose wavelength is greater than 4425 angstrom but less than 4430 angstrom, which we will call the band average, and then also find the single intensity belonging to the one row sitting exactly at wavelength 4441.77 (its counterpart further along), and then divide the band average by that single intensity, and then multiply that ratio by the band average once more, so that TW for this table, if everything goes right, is 17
